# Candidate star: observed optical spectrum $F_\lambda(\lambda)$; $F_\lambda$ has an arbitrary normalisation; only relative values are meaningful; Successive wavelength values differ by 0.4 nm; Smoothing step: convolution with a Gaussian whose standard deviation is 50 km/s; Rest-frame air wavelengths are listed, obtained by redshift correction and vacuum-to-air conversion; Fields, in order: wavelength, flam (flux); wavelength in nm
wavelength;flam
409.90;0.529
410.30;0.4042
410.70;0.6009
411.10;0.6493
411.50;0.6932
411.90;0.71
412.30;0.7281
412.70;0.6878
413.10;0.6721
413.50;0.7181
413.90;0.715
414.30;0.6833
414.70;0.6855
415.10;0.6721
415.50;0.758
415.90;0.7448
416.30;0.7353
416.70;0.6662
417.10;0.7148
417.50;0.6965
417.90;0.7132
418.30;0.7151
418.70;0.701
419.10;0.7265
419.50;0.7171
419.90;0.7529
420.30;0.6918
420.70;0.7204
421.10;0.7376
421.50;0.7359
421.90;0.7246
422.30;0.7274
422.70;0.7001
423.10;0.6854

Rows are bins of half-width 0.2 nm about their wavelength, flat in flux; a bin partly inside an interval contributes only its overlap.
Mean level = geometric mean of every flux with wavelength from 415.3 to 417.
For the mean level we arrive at 0.725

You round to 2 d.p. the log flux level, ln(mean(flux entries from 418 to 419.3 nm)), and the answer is -0.34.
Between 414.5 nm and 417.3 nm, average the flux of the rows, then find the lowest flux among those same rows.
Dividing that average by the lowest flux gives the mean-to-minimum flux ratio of 1.07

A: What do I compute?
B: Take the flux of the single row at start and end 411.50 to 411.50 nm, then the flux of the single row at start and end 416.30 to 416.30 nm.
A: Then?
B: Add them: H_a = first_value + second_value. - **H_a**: 1.43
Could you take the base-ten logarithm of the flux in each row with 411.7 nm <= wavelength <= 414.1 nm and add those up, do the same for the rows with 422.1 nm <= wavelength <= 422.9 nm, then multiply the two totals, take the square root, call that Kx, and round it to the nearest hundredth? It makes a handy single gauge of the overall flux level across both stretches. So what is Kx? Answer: 0.52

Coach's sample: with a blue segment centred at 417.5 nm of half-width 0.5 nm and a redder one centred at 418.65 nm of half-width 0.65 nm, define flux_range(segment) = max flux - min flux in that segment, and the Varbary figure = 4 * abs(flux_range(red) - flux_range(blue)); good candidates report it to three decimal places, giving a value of 0.029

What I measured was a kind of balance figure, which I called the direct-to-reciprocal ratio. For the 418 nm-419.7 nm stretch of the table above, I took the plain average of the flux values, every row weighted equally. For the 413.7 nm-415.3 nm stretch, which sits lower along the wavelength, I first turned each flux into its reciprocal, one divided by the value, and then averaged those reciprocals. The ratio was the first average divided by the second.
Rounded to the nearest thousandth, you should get 0.492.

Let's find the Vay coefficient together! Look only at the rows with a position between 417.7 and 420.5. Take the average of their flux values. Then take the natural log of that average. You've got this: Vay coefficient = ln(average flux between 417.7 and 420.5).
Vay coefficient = -0.333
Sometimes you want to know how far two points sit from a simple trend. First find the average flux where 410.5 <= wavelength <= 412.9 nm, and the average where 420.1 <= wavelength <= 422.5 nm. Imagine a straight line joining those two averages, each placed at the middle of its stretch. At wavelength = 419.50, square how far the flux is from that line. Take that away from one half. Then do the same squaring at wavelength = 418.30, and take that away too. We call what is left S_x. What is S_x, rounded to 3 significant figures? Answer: 0.500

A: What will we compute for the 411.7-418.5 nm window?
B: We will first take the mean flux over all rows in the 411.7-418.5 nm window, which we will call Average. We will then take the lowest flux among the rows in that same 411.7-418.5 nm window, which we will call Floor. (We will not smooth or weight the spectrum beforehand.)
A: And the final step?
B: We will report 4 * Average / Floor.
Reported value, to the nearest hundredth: 4.24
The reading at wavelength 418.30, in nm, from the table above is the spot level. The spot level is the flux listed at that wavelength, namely 0.7151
